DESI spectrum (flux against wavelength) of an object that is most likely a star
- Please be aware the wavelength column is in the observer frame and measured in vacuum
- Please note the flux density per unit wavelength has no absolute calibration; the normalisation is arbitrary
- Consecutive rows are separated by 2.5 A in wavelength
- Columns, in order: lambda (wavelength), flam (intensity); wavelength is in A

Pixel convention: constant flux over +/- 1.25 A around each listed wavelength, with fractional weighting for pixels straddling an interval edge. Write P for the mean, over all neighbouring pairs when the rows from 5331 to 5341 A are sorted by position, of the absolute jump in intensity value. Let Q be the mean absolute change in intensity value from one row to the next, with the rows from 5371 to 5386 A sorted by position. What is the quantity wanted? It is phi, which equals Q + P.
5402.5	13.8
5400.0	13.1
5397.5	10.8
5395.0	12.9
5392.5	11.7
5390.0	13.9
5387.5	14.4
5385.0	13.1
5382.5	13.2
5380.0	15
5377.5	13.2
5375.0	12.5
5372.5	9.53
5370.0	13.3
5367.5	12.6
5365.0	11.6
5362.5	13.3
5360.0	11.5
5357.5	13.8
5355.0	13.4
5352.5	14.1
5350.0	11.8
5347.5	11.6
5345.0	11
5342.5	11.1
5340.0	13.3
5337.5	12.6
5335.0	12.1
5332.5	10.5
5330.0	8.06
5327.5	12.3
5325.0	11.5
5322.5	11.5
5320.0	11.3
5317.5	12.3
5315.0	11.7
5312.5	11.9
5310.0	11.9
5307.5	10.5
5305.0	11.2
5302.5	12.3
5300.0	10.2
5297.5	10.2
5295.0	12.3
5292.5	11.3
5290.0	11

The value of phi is 2.4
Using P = 0.9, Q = 1.5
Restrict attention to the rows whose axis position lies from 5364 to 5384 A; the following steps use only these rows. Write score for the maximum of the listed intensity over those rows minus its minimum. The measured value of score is 5.47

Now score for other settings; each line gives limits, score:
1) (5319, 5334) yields 4.24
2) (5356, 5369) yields 2.30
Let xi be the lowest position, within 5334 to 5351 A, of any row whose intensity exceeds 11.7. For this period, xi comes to 5335.0 A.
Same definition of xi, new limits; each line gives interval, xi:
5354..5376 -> 5355.0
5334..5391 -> 5335.0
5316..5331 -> 5317.5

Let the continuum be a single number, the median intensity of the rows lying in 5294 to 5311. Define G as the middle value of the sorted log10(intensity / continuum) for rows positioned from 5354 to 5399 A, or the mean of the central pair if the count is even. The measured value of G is 0.07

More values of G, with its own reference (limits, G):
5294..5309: -0.01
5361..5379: 0.05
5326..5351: 0.02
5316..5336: 0.01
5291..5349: 0.01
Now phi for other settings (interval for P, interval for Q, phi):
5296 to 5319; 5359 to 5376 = 2.8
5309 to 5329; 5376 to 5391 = 1.5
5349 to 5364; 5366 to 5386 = 3.2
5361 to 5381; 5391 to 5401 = 3.7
